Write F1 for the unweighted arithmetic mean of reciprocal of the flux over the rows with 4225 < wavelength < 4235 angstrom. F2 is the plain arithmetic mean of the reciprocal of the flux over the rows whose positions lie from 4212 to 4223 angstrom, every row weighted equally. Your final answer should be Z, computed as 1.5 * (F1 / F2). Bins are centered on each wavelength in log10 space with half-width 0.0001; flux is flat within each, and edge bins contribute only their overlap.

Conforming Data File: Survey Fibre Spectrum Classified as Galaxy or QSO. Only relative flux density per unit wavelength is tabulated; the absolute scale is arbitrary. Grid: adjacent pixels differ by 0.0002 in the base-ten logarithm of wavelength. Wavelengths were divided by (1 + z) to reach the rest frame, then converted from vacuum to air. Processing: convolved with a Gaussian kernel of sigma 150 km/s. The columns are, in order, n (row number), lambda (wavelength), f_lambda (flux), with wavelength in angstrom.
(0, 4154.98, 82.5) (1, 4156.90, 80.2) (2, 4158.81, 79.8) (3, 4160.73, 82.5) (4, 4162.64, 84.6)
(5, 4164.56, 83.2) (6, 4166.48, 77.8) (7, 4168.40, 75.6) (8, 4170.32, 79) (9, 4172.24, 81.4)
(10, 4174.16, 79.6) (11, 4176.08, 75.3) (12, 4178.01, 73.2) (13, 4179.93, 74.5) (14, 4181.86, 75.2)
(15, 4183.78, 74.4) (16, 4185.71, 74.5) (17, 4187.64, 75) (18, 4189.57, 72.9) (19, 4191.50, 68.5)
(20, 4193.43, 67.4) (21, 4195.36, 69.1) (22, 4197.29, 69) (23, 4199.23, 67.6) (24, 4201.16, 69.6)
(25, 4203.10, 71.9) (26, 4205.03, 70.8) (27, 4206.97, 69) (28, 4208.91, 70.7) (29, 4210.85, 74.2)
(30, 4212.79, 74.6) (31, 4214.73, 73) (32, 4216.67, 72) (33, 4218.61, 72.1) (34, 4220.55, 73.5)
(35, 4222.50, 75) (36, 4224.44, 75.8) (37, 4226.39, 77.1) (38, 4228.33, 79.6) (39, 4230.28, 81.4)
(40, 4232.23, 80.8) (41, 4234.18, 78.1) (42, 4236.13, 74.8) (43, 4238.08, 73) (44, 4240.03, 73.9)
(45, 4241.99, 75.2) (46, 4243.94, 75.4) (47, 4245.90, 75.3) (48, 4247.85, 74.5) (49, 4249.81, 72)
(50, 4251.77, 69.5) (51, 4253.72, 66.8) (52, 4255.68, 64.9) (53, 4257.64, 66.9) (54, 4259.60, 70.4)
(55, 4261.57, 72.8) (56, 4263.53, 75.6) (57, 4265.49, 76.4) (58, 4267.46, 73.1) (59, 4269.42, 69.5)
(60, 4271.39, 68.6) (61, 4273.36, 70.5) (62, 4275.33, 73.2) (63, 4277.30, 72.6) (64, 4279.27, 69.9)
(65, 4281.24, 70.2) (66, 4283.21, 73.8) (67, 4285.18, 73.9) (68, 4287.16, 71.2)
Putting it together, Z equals 1.39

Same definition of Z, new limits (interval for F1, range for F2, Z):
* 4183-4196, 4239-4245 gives 1.57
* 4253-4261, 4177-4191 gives 1.66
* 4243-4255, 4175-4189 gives 1.55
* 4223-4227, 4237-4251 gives 1.46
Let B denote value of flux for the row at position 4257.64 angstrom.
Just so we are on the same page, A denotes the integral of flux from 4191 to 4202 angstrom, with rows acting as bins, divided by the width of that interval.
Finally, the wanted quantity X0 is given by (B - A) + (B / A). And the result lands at -0.7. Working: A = 69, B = 66.9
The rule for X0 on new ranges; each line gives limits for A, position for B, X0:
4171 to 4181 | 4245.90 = -0.6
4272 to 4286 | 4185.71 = 3.6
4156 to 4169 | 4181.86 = -4.5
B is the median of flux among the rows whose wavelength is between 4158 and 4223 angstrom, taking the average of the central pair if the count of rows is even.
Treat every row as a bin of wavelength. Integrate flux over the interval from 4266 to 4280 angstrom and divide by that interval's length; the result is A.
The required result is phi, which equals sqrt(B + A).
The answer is 12.06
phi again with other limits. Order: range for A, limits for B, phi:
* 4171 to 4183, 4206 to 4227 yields 12.25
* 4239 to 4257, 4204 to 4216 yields 11.99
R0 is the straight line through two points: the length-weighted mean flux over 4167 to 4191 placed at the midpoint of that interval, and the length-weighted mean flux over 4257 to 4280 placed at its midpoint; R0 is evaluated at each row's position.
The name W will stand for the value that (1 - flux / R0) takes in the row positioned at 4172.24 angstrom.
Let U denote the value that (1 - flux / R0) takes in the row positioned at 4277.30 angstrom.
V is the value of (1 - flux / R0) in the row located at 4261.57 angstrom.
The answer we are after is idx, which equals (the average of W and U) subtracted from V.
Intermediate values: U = -0.018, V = -0.01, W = -0.070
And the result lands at 0.03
